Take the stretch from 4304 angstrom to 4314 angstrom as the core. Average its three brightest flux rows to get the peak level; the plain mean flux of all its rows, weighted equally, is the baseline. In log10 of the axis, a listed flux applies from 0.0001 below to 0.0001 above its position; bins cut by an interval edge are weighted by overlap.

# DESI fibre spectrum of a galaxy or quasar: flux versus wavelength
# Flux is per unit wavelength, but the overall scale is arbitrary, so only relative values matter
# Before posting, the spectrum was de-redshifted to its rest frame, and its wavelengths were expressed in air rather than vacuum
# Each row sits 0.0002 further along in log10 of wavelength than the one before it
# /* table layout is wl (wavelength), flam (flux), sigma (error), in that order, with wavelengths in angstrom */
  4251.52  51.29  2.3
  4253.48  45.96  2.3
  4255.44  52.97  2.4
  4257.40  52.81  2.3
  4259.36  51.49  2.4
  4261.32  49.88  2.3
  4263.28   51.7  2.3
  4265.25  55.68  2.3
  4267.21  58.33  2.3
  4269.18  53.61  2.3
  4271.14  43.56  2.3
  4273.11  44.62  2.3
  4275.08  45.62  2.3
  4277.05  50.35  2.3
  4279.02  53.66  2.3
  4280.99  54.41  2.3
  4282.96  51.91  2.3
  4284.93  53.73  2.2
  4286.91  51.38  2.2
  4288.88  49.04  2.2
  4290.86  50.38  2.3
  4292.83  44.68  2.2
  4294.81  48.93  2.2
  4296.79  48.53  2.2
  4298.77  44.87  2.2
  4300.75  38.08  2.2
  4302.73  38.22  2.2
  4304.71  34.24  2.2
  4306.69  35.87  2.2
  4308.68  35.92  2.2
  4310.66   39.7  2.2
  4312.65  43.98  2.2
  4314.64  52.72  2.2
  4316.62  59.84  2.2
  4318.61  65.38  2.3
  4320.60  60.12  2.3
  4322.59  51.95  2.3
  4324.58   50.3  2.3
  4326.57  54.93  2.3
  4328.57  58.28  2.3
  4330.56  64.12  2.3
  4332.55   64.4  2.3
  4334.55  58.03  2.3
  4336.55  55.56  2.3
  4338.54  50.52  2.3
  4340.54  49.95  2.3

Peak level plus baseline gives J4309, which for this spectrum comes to 78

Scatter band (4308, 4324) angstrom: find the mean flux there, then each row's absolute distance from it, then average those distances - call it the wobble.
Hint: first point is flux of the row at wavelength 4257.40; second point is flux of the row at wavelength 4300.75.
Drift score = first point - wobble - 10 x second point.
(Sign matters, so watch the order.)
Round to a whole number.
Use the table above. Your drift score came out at -336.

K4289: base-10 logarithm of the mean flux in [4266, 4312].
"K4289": 1.668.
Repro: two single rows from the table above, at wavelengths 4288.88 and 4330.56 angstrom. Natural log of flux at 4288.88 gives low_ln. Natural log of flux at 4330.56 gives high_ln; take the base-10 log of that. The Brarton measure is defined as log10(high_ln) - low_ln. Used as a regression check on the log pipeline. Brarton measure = -3.27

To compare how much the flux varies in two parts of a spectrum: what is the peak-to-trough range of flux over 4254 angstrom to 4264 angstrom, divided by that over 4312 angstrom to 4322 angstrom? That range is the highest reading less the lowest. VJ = 0.14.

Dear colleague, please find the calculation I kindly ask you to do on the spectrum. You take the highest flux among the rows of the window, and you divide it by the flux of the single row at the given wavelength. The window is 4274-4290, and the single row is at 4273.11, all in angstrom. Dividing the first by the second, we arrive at 1.22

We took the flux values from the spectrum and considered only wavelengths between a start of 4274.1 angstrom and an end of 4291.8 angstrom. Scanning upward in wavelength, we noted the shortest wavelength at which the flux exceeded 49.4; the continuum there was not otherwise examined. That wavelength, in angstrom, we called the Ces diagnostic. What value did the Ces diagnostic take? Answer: 4277.05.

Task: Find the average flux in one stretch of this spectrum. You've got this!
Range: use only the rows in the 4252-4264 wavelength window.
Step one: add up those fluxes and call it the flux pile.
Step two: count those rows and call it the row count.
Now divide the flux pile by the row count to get 50.8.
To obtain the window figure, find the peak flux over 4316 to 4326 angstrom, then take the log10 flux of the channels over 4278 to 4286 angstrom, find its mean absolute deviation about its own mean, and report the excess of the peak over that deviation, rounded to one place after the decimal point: 65.4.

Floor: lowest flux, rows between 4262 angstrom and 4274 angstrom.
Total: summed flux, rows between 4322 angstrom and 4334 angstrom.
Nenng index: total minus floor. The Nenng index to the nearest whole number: 300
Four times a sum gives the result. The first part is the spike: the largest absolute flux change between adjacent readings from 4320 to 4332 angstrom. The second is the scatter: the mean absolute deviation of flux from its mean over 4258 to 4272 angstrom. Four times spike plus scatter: 46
